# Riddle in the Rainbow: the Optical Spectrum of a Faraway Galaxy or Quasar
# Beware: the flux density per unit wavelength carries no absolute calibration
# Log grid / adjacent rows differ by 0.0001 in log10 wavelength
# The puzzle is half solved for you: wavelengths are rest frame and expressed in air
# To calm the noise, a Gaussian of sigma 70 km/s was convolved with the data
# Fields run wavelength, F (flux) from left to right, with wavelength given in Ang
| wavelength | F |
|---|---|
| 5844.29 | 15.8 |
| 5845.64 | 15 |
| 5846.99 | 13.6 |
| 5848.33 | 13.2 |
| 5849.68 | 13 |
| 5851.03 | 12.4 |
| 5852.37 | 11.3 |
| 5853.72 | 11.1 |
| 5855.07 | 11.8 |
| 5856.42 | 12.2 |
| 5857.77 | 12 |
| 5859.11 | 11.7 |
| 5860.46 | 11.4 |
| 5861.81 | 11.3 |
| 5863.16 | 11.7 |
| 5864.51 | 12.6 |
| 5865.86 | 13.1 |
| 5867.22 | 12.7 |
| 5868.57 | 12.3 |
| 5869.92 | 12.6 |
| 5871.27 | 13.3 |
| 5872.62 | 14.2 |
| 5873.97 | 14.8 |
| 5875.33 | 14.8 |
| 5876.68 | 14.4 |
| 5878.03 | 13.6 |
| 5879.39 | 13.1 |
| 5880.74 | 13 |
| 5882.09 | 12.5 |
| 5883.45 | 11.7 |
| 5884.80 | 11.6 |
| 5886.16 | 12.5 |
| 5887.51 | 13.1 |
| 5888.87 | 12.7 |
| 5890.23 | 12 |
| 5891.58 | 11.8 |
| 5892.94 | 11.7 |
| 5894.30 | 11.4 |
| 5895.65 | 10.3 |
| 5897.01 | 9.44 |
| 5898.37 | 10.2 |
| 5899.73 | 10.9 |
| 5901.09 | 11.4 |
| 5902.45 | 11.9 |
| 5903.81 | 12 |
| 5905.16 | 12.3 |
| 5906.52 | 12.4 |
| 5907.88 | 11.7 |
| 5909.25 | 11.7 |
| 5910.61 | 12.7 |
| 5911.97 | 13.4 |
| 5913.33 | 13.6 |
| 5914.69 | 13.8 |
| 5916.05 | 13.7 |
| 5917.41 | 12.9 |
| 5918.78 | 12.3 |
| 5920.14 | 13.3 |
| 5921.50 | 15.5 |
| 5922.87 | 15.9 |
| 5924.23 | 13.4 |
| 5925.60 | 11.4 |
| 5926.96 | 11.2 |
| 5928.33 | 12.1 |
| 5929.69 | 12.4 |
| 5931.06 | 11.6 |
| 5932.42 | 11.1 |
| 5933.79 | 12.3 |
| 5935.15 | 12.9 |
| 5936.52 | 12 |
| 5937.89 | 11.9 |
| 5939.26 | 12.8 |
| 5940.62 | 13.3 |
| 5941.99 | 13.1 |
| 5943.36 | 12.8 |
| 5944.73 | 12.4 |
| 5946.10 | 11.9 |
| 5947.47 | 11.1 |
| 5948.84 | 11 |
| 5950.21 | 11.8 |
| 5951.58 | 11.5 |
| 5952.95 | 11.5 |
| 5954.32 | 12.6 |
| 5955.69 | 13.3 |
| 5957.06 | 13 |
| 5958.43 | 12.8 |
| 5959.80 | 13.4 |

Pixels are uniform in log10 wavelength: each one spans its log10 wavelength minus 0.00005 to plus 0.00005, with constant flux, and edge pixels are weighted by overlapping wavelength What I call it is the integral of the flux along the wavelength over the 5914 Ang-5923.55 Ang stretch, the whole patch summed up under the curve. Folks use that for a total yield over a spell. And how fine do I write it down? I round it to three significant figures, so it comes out 133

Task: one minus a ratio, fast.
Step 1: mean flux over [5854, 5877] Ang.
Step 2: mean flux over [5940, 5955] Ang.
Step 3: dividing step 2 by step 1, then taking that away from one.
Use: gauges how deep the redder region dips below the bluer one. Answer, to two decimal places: 0.05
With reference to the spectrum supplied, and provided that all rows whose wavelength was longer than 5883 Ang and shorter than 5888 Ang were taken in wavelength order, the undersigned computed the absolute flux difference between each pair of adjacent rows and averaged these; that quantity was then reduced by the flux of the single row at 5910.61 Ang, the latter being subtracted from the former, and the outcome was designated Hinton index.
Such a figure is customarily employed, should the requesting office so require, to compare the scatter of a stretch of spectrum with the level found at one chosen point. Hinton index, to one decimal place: -12.2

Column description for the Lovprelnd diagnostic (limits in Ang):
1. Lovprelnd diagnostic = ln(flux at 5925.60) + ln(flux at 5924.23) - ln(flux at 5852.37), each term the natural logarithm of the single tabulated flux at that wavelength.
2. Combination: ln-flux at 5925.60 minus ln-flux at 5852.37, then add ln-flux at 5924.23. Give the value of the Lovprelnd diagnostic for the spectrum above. 2.60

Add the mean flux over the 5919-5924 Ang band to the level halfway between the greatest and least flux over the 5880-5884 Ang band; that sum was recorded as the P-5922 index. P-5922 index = 27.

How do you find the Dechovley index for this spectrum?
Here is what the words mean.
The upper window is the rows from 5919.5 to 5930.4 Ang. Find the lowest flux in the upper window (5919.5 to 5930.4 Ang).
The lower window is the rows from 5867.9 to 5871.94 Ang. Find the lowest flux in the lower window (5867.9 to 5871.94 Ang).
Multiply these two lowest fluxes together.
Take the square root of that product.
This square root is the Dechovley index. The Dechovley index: 11.7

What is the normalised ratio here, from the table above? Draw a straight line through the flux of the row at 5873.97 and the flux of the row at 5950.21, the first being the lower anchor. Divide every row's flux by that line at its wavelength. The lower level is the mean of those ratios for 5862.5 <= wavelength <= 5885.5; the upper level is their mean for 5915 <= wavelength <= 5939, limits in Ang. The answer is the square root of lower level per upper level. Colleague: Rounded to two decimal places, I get 0.94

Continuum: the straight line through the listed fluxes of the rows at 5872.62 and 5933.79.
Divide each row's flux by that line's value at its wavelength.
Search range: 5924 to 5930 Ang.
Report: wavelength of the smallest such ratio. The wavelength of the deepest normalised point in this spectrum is 5926.96 Ang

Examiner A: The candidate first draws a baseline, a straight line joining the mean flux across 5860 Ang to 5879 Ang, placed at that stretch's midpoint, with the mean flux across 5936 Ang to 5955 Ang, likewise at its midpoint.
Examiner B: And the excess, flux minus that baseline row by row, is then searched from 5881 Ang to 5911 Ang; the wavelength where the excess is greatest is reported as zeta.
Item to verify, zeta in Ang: 5887.51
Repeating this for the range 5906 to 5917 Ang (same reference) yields 5914.69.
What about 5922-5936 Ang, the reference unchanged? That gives 5922.87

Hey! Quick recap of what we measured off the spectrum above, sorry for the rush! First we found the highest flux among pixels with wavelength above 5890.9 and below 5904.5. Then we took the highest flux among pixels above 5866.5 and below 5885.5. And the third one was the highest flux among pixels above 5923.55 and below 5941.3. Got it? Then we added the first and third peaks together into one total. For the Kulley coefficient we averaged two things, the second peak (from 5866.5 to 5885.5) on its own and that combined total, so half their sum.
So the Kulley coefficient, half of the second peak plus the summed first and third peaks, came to 20.1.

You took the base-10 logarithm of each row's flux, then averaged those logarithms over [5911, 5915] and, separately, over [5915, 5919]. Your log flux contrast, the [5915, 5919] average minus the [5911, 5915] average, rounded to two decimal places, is -0.02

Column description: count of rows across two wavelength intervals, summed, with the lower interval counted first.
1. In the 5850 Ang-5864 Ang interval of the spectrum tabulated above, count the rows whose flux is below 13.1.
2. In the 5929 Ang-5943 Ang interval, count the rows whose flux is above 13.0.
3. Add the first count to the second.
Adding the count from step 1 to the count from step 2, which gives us 12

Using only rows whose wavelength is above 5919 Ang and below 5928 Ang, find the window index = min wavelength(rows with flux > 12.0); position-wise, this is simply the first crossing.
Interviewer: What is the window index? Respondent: 5920.14 Ang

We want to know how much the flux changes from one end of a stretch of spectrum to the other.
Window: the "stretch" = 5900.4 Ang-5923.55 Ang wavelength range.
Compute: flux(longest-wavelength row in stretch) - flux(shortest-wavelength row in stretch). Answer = 4.5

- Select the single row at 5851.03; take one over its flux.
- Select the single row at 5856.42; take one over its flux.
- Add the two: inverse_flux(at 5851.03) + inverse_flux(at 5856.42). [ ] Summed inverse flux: 0.163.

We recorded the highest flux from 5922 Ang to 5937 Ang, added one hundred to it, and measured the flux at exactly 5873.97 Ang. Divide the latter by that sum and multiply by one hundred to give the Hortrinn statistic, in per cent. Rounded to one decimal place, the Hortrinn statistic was 12.8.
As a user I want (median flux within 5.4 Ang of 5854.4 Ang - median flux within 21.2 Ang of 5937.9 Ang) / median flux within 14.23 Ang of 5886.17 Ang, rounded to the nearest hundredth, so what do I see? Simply -0.04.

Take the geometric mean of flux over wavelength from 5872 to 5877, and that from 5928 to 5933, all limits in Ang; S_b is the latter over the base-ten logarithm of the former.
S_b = 10.1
